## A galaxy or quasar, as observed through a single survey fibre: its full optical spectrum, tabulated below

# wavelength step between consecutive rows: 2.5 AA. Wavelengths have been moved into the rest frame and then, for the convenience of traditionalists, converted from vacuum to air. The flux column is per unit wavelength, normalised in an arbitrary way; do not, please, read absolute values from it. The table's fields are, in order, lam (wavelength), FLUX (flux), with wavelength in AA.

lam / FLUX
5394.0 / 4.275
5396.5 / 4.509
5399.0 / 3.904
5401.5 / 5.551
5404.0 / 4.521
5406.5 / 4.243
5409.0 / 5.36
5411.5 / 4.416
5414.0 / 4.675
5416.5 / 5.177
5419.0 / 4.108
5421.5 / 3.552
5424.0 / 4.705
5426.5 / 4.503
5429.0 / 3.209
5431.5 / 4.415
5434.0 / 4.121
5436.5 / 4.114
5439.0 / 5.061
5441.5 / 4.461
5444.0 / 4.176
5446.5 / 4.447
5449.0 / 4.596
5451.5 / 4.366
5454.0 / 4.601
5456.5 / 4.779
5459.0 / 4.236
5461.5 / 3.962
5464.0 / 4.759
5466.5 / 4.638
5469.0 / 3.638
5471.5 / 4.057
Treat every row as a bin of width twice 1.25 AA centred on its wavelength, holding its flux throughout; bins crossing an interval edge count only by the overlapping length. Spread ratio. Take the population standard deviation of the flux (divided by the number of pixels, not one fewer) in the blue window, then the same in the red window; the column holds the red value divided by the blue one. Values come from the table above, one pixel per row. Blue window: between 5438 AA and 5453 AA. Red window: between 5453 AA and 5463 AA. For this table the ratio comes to 1.2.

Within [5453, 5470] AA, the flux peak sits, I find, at 5456.5 AA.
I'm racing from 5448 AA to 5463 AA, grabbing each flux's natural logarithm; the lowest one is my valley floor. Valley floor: 1.38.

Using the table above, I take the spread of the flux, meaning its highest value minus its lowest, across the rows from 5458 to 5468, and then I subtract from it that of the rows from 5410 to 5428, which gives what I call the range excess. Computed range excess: -0.83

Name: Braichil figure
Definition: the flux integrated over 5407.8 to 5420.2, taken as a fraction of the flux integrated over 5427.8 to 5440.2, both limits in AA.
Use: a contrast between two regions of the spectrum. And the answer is 1.13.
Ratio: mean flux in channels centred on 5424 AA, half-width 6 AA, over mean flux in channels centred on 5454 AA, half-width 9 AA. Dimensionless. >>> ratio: 0.91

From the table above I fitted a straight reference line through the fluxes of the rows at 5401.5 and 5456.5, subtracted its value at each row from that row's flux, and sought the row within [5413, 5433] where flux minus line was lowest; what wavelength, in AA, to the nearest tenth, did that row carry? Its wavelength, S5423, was 5429.0 AA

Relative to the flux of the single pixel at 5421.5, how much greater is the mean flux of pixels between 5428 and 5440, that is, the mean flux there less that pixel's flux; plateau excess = 0.63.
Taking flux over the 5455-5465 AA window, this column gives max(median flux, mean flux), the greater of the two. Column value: 4.50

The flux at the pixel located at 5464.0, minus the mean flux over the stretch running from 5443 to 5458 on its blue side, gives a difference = 0.26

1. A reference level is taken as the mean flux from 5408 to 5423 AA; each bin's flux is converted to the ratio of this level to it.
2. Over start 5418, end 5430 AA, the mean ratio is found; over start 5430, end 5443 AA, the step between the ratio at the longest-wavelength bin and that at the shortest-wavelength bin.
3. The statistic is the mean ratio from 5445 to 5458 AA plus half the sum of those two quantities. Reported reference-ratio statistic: 1.57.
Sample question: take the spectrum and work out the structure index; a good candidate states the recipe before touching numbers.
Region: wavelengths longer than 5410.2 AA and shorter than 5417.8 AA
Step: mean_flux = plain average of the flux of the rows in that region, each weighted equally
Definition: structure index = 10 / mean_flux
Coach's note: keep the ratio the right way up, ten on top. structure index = 2.10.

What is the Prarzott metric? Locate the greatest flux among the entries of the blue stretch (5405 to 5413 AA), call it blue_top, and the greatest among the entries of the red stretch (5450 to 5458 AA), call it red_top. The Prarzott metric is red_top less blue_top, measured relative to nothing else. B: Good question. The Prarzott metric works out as -0.58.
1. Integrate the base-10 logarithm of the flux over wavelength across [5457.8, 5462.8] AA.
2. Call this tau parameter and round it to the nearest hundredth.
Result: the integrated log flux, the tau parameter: 3.06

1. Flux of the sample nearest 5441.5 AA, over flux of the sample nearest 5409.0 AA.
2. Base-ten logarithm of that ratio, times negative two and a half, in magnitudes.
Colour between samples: 0.20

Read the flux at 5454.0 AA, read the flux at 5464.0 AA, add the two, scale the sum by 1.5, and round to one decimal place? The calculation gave 14.0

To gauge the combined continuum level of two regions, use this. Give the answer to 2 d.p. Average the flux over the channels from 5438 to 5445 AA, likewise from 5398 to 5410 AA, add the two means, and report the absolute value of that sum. 9.28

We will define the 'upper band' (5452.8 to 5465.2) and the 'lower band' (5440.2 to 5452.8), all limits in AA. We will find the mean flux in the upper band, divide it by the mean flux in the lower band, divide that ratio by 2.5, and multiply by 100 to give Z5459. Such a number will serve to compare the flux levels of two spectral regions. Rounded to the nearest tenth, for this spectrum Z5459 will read 40.5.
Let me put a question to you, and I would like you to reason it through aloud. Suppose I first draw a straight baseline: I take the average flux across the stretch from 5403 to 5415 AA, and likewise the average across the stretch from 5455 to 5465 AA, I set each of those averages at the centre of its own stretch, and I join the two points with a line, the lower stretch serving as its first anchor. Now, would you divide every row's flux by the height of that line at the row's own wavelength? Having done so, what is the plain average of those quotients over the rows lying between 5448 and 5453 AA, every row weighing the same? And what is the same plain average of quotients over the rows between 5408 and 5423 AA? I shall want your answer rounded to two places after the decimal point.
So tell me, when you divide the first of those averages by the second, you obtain 1.02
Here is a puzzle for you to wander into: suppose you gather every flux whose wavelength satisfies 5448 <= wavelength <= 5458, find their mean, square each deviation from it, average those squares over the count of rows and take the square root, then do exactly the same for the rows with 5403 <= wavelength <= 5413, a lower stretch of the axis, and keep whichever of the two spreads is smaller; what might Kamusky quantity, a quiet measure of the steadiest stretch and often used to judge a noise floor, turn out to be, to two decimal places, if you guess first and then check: 0.15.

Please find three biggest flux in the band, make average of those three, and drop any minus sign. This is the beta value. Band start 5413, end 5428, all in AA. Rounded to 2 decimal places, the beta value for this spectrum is 4.85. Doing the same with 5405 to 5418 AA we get 5.07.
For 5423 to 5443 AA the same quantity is 4.76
